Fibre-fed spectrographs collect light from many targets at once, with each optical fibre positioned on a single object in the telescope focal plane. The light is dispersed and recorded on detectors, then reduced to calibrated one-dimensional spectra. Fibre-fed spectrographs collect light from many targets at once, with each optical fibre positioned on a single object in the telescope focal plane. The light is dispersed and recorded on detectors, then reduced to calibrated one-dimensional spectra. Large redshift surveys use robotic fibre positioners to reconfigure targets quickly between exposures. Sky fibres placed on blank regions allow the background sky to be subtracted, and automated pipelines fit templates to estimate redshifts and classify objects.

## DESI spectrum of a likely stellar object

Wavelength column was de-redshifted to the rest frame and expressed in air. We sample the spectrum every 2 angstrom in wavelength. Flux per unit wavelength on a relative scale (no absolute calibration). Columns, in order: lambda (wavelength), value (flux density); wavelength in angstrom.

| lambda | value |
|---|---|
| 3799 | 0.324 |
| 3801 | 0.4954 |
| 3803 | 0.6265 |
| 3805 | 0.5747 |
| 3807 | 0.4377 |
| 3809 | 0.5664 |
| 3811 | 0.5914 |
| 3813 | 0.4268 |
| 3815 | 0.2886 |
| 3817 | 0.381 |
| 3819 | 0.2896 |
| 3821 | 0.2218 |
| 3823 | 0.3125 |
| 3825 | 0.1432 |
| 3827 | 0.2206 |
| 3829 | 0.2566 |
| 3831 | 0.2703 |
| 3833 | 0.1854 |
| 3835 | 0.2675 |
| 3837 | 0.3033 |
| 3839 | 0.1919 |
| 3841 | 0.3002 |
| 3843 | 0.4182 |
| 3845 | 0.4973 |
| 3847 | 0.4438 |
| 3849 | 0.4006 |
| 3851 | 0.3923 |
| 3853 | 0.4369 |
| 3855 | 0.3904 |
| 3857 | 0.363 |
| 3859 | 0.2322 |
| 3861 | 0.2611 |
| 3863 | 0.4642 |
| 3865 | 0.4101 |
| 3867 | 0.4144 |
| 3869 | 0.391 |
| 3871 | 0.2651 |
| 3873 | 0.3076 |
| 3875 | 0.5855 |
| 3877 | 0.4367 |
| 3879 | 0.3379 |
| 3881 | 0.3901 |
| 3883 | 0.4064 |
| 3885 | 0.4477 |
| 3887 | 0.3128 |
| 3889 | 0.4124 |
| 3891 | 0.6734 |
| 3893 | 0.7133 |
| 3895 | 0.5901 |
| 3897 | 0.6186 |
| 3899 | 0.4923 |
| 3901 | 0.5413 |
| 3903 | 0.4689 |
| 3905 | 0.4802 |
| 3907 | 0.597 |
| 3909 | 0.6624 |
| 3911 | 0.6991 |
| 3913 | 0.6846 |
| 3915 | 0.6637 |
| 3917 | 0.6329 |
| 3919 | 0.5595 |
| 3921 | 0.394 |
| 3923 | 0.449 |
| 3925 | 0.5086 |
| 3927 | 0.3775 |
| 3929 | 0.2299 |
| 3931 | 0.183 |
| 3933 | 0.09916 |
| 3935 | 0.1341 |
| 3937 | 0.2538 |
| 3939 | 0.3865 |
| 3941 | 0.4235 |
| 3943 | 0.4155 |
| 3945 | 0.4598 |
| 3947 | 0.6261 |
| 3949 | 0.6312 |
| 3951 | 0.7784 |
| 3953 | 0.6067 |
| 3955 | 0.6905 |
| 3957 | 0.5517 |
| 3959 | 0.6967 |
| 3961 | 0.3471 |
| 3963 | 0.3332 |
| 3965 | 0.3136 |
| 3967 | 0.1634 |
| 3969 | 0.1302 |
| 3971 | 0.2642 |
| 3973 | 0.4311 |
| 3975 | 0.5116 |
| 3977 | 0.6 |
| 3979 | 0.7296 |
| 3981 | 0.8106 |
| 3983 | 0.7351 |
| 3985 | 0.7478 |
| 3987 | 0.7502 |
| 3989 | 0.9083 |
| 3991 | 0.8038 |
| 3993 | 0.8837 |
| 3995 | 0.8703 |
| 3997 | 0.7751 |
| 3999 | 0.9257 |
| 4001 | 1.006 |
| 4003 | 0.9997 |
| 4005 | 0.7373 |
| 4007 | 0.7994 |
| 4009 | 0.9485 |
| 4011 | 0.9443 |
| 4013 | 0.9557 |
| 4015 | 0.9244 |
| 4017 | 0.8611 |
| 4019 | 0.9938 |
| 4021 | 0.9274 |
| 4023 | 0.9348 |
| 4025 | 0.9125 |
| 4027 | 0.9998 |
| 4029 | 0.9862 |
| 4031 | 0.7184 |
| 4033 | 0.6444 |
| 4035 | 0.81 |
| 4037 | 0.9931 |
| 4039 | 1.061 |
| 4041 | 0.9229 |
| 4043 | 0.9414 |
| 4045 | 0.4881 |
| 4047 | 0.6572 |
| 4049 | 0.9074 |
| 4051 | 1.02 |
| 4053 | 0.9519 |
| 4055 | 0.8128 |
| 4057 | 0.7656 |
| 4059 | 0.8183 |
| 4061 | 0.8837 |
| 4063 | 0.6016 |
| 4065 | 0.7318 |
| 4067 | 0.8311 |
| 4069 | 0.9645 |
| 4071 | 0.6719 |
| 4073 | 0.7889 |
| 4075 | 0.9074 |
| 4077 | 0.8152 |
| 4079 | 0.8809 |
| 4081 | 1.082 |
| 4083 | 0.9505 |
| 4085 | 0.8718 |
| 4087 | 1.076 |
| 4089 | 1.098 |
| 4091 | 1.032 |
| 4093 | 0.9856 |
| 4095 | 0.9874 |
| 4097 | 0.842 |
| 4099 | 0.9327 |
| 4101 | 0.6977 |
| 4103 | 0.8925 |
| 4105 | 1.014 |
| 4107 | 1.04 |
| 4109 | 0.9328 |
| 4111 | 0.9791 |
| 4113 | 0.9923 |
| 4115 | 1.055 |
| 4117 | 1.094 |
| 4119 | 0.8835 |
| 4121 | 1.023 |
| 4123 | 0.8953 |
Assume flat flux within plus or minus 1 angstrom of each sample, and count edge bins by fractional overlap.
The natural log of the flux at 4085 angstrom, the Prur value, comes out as -0.14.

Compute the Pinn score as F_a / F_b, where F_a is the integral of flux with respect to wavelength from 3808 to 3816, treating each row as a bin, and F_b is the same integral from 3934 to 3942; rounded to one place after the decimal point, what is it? 1.6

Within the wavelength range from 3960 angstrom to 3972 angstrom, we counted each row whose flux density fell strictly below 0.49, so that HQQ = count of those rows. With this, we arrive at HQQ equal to 6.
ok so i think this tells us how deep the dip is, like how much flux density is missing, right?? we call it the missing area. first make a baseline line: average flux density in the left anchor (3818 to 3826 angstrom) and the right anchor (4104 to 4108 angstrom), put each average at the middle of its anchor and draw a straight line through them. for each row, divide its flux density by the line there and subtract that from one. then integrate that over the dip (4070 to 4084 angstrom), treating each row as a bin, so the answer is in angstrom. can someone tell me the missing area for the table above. 1.1 angstrom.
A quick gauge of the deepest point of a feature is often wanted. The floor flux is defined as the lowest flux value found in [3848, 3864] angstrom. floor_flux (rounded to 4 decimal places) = 0.2322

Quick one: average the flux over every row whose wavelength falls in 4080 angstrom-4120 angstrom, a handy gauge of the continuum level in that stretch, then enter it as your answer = 0.97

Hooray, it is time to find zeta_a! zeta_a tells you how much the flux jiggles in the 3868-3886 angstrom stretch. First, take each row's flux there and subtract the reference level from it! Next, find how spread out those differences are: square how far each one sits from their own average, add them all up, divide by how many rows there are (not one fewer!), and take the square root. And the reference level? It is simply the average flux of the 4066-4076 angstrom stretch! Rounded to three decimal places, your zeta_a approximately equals 0.087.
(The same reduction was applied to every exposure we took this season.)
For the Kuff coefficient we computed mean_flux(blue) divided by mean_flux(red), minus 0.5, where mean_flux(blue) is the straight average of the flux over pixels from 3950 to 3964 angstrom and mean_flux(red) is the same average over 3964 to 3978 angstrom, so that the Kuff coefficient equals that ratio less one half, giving 1.2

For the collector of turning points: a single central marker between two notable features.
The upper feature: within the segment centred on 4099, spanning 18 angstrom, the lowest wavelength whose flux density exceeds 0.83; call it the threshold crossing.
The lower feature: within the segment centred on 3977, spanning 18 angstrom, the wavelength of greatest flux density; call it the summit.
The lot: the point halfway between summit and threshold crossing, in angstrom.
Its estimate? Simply 4036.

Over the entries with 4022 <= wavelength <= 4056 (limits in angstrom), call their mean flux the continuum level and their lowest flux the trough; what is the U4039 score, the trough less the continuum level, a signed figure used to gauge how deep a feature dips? -0.38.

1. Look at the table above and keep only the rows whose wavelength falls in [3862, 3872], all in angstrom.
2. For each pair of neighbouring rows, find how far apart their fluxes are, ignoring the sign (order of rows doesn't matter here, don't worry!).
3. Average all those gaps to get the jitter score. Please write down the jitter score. 0.052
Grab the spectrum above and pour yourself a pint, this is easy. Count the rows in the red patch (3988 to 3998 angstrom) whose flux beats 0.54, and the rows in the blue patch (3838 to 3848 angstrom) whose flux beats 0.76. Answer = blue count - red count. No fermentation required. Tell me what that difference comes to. -5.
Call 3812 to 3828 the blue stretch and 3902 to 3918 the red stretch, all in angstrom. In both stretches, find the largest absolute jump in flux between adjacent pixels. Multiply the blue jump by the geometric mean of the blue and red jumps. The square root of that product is 0.15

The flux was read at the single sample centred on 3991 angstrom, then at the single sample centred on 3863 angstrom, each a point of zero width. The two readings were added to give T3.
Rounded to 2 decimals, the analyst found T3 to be 1.27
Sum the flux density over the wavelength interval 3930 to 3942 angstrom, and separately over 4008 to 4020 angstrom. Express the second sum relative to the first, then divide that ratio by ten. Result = 0.38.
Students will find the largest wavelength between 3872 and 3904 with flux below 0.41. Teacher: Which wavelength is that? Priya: 3887 angstrom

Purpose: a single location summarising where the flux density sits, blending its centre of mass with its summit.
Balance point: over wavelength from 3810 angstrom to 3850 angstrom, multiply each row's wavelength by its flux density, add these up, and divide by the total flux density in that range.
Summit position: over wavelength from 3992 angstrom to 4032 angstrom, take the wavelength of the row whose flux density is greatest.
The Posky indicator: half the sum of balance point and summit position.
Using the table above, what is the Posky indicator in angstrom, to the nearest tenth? 3915.5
